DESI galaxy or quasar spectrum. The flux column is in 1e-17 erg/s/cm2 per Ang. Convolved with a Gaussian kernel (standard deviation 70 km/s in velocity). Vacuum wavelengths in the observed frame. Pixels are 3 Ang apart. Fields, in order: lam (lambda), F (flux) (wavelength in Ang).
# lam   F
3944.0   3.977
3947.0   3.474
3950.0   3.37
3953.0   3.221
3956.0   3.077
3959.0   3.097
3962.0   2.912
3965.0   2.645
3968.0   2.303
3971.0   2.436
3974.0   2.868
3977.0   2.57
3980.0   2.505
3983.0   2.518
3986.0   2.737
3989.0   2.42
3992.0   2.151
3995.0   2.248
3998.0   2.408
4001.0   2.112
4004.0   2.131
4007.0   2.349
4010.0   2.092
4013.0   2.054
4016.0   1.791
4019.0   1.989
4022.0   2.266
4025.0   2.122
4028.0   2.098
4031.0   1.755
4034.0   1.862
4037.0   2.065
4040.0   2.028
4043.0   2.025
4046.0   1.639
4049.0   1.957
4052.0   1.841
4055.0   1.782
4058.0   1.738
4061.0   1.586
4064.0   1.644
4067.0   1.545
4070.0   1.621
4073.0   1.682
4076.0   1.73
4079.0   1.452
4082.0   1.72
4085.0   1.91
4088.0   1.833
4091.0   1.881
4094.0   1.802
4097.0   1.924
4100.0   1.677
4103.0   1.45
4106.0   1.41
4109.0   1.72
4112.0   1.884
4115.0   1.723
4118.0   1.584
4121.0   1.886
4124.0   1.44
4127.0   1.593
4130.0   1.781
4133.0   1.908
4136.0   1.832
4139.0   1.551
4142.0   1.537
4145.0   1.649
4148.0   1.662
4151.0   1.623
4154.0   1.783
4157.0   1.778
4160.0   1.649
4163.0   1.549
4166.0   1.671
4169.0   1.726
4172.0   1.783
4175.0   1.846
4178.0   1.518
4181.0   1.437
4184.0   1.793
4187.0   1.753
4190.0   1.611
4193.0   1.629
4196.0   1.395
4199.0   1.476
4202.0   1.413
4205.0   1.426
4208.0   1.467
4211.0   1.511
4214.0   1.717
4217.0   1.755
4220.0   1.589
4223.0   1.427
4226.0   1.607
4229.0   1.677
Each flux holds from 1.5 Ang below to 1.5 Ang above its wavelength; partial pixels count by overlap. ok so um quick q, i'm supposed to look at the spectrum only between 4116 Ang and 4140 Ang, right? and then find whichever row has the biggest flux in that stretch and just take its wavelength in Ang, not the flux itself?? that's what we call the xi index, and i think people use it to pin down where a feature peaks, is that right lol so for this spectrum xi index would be 4133.0 Ang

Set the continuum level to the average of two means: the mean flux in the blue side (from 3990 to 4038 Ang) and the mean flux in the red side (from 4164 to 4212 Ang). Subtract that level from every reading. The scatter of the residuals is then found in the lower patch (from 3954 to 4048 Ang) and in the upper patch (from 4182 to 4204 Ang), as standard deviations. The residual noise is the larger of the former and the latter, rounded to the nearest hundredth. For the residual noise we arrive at 0.37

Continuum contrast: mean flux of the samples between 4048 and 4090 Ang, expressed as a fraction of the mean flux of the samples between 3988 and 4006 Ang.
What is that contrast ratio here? 0.765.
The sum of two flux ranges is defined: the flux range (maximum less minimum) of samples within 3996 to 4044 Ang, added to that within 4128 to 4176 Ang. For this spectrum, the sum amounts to 1.02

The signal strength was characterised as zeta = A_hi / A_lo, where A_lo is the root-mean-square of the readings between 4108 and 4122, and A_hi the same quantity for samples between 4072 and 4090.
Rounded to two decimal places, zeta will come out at 0.98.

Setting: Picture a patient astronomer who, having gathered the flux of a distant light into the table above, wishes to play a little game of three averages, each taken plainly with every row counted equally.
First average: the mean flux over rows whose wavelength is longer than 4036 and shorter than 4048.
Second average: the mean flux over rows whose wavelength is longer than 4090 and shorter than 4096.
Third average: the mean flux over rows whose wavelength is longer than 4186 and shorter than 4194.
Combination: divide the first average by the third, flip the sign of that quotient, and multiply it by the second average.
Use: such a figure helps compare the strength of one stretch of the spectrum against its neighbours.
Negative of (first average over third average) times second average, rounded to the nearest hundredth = -2.15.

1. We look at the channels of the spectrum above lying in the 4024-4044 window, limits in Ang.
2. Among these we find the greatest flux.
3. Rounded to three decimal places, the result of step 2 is 2.122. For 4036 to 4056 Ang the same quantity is 2.065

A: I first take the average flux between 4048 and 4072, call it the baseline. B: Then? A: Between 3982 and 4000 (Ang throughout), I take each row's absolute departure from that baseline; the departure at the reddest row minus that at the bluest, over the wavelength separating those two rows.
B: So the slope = -0.0073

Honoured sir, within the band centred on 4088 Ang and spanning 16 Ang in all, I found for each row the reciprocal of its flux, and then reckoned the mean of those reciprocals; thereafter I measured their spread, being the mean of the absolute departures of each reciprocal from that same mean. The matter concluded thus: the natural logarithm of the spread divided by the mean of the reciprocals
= -3.5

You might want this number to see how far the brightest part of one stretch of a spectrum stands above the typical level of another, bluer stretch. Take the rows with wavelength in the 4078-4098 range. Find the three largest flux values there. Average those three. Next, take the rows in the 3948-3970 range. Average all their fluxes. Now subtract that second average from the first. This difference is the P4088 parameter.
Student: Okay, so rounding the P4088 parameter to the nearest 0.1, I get -1.0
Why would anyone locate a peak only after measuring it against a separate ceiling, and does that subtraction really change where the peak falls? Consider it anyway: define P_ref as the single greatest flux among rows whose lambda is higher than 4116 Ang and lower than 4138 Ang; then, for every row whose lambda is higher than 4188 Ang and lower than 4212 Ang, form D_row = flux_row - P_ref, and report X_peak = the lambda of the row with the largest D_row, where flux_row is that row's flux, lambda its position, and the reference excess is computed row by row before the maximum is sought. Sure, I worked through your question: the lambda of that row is 4193.0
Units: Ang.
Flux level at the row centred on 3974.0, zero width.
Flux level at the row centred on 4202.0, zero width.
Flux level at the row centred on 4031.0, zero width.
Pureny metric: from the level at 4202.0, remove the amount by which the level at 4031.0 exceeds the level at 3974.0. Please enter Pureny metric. 2.5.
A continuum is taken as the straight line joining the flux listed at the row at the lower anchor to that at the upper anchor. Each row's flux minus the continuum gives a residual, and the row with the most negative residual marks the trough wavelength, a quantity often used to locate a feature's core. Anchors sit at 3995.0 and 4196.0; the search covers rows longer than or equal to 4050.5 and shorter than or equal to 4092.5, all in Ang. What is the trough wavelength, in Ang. 4079.0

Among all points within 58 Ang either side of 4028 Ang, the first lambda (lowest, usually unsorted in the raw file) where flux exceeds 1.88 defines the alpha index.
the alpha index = 3971.0 Ang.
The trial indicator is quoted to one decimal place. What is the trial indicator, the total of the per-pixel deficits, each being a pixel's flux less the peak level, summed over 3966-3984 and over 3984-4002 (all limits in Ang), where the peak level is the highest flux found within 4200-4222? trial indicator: 8.2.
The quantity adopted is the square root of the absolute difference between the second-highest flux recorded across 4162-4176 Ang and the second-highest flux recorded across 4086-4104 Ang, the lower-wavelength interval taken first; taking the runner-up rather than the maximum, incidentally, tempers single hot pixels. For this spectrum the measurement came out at 0.31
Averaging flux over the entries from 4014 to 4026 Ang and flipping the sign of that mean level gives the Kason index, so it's -2.04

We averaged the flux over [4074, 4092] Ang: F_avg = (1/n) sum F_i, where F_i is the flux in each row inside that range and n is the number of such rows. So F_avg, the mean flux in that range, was 1.75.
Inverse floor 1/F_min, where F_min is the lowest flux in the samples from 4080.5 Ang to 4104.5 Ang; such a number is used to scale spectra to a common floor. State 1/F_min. 0.690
